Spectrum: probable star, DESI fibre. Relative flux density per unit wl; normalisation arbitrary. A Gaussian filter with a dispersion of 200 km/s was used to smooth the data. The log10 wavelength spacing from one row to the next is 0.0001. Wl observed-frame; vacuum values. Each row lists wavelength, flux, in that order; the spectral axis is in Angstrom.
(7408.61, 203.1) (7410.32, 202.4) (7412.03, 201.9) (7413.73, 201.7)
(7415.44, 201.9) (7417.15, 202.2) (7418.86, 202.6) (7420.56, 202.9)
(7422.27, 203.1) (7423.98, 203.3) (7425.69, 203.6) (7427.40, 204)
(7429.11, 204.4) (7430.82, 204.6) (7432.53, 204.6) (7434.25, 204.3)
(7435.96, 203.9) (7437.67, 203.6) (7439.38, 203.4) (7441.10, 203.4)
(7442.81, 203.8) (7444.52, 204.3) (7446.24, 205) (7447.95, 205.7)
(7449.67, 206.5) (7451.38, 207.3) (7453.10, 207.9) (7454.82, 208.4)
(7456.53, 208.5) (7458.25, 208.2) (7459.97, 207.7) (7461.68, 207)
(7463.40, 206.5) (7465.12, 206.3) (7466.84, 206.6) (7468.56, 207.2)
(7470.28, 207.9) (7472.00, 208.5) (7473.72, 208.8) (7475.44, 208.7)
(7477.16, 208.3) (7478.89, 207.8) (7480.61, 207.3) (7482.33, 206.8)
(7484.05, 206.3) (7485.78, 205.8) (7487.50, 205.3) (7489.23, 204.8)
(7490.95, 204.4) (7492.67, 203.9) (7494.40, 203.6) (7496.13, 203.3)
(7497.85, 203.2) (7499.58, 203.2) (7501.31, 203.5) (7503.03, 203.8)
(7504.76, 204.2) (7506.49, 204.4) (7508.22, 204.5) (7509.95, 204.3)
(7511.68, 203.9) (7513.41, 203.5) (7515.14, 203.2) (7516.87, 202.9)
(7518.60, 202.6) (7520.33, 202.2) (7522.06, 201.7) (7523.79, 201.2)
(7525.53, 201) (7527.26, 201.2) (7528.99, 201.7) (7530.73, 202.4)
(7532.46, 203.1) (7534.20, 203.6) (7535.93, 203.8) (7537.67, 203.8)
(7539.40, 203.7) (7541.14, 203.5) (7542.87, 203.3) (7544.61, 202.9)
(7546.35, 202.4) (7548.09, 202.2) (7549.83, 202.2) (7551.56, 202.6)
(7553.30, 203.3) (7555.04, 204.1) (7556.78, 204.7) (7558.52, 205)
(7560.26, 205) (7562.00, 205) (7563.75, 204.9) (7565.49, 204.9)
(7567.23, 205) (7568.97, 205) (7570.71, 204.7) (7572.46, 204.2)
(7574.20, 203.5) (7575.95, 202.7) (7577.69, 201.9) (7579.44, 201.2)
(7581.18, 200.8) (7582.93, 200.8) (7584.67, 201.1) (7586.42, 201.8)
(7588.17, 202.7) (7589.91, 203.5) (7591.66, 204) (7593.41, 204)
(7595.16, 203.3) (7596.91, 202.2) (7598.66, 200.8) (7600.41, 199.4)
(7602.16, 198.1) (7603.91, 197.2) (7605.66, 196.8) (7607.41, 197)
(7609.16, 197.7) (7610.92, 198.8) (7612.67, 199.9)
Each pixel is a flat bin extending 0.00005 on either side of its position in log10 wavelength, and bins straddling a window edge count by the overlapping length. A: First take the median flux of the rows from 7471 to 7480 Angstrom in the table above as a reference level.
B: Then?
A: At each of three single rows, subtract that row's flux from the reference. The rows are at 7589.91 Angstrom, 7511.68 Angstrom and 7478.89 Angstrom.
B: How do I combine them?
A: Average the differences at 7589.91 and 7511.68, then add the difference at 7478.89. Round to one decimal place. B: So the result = 5.5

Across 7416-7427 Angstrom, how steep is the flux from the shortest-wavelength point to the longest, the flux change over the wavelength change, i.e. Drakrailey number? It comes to 0.16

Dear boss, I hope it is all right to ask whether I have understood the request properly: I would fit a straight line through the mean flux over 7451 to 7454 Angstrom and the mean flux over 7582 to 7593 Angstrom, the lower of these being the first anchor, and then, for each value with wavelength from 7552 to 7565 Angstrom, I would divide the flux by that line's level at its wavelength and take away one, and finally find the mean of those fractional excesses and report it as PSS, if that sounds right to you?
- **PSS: 0.006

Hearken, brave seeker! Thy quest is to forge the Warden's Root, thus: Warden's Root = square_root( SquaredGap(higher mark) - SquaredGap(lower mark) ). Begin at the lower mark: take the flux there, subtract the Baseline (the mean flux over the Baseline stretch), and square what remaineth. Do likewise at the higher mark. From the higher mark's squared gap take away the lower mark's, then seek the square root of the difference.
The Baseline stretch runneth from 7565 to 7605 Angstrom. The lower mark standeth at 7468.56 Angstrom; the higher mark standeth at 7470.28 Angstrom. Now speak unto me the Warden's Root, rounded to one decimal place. 2.7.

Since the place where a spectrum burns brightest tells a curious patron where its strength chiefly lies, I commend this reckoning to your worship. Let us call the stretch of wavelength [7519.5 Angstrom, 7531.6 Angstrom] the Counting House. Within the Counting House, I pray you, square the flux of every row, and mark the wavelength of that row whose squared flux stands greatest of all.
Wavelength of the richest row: 7530.73 Angstrom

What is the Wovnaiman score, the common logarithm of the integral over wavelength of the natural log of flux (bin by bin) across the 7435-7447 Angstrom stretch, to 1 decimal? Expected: 1.8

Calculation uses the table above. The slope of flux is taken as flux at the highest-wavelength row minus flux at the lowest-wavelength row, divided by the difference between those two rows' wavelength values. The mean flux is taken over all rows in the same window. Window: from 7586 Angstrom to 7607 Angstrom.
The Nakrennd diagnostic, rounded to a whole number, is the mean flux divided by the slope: -774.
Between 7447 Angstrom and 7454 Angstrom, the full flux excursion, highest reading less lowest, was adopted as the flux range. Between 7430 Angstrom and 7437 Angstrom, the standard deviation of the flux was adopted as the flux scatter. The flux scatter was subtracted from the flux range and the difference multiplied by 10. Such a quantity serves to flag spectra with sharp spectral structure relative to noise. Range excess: 19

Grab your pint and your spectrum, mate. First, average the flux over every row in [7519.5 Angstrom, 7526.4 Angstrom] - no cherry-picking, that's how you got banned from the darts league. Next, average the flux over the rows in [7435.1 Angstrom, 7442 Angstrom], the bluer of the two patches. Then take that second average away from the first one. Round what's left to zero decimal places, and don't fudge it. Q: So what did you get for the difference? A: -2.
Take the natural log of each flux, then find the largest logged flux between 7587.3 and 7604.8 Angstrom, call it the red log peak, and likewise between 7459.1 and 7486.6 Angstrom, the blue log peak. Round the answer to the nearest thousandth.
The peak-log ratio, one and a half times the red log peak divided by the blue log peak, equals 1.493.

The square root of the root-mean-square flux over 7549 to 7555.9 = 14.2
